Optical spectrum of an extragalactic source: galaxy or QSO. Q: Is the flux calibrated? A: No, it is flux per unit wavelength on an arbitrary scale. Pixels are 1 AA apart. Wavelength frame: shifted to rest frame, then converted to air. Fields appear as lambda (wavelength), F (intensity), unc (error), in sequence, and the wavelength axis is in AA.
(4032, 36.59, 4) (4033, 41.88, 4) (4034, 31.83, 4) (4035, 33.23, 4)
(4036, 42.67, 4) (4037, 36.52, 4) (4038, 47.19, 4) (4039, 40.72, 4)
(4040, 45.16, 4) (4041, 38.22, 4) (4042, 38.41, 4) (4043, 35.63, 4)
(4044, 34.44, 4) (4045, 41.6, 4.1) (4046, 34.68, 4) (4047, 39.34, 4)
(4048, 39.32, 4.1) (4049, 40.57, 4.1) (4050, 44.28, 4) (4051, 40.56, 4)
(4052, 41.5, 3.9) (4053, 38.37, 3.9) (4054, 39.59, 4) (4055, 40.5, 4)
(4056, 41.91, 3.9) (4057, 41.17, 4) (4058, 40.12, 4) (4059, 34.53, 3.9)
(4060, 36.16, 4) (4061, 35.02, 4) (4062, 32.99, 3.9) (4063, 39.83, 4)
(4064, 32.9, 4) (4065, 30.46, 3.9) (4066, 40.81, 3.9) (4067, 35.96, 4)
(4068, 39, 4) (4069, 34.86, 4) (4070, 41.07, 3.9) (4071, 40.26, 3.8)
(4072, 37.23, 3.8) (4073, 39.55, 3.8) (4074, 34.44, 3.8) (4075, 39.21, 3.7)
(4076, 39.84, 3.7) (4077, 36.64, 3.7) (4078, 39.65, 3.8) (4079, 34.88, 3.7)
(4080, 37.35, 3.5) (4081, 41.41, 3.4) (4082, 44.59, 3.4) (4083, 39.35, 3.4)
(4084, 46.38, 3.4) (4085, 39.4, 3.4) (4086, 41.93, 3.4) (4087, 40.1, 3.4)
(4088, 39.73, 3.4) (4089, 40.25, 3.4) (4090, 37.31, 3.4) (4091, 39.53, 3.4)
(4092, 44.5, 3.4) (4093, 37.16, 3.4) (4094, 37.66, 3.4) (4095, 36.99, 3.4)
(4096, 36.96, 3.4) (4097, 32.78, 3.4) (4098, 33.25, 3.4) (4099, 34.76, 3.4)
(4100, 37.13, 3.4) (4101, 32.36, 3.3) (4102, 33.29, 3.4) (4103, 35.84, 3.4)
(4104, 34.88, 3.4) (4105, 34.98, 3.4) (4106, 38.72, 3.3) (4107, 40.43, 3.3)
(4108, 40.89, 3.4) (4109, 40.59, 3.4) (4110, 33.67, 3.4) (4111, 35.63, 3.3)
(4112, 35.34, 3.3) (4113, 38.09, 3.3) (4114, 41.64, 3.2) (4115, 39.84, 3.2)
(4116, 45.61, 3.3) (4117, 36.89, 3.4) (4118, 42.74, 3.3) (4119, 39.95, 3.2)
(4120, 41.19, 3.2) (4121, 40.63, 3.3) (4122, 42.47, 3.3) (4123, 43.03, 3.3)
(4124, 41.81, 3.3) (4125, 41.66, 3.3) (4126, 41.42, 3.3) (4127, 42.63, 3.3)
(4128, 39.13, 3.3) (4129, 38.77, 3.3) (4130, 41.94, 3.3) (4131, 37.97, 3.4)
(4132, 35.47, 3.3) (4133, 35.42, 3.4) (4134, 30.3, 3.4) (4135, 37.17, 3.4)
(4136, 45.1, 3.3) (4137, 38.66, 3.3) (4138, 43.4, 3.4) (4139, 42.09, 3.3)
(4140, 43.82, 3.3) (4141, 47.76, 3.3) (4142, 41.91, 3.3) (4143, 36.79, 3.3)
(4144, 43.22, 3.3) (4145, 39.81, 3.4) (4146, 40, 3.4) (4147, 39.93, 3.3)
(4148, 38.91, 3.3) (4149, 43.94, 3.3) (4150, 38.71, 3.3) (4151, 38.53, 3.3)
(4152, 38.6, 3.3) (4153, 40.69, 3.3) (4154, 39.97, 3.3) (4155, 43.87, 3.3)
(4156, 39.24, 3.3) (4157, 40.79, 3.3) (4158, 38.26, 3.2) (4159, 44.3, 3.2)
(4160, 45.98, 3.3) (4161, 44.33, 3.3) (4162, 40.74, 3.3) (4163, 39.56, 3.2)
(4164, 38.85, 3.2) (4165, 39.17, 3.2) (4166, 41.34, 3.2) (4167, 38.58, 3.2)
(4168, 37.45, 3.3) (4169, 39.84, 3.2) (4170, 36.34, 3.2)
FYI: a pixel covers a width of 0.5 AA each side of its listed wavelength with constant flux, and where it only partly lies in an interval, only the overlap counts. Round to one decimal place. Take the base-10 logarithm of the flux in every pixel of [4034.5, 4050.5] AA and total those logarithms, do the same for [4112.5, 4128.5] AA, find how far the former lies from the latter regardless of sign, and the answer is 0.3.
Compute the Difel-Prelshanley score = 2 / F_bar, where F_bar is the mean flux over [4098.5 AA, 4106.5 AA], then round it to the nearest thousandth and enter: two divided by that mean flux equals 0.057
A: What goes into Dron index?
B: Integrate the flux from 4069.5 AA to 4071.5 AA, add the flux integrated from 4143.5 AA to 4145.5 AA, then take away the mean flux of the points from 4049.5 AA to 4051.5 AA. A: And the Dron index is 122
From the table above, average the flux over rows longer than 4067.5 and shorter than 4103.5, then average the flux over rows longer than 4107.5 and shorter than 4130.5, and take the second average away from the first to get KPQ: -2.0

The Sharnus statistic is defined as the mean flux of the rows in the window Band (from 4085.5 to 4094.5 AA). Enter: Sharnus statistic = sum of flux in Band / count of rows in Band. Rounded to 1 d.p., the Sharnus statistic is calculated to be 39.8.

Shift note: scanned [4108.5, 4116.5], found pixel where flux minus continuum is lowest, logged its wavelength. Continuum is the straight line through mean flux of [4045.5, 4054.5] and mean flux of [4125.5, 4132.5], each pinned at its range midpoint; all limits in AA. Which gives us 4110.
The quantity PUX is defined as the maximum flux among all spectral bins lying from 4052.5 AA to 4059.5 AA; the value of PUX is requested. 41.91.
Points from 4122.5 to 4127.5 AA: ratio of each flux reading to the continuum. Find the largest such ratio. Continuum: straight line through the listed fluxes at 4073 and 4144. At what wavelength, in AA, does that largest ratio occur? 4123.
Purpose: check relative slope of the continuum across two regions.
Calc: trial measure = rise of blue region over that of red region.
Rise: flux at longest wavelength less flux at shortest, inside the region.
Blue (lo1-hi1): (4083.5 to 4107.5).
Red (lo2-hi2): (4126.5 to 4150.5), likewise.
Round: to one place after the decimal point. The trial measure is 1.5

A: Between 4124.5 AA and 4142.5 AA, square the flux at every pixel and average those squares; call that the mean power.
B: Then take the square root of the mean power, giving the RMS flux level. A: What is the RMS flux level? 40.5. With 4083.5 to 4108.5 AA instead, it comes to 38.0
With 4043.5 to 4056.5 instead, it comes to 39.8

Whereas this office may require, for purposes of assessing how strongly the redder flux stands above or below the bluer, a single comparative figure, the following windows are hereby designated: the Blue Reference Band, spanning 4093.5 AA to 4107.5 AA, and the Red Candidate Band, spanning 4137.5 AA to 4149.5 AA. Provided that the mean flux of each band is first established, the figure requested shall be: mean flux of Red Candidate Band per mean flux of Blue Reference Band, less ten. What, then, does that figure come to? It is -8.83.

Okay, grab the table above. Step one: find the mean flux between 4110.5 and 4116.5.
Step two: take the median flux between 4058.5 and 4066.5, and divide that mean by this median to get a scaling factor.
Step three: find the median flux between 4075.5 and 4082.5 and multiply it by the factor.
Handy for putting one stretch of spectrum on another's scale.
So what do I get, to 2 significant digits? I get 45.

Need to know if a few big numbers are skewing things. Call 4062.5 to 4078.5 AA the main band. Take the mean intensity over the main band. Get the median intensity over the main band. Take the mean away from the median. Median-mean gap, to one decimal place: 1.5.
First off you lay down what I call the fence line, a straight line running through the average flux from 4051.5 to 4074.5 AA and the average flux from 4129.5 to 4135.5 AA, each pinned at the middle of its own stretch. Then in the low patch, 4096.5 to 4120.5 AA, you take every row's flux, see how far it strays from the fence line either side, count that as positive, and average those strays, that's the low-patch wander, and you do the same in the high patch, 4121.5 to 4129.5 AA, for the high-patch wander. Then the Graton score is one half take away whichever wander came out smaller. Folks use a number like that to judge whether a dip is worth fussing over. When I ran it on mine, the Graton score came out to -2.6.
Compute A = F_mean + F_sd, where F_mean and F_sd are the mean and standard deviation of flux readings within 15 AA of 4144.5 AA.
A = 43.7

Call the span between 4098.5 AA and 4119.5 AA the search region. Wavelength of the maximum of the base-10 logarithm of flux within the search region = 4116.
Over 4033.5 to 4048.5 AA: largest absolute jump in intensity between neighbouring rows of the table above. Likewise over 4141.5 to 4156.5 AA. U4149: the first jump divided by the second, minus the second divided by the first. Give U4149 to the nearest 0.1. 1.1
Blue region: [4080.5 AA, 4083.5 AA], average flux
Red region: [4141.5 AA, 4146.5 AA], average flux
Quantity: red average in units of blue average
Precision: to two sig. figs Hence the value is 0.97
